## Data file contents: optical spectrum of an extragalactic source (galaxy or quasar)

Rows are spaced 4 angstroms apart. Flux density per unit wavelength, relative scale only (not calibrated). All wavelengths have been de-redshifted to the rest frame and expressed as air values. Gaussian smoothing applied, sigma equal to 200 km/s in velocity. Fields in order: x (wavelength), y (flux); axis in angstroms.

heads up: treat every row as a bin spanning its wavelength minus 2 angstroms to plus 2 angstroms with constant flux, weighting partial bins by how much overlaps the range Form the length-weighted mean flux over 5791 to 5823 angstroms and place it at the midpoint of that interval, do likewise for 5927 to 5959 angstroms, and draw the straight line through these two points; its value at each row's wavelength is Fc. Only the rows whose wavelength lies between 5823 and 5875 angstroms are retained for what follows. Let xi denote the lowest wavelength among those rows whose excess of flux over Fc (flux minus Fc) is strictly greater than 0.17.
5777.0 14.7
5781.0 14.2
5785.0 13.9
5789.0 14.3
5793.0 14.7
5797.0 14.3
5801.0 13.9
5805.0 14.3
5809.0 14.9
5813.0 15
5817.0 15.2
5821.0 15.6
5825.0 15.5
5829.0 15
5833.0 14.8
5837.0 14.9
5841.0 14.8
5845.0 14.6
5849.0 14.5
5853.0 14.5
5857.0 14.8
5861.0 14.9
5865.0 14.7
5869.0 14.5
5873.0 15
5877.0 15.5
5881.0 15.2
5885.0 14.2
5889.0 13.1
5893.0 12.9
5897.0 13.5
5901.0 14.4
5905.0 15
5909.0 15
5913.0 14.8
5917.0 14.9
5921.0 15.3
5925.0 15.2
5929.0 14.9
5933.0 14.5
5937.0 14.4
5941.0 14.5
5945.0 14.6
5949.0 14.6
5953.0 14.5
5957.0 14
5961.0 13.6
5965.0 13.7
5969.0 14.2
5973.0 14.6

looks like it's 5825.0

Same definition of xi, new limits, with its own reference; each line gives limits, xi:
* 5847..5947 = 5861.0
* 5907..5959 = 5909.0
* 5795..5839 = 5813.0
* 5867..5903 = 5873.0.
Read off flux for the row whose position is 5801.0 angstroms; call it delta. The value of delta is 13.9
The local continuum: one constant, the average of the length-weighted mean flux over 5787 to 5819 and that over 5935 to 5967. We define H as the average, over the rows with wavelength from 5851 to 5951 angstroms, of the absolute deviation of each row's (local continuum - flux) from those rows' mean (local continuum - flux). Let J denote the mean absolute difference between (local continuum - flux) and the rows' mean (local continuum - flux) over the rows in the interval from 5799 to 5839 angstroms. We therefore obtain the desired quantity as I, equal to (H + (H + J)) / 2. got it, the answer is 0.61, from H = 0.44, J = 0.35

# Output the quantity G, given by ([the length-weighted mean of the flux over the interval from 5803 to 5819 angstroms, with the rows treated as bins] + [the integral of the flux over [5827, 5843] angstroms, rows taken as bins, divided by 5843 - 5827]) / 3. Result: 9.91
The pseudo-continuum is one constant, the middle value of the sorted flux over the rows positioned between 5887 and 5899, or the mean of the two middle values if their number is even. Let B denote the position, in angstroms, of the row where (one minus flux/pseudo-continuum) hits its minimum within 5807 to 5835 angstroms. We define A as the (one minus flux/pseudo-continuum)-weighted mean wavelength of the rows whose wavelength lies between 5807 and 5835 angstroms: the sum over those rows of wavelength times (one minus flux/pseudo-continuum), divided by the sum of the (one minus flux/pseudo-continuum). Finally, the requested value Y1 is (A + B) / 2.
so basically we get 5821.0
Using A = 5821.0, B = 5821.0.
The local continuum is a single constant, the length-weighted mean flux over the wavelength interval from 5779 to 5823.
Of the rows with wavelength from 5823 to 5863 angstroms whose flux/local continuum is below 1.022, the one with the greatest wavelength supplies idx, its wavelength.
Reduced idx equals 5857.0 angstroms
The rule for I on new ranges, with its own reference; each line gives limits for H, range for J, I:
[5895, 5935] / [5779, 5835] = 0.60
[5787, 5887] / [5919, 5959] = 0.47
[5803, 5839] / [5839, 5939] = 0.50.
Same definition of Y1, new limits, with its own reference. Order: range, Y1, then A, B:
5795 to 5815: 5809.7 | 5806.4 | 5813.0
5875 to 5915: 5886.1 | 5895.1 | 5877.0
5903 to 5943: 5921.4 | 5921.8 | 5921.0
